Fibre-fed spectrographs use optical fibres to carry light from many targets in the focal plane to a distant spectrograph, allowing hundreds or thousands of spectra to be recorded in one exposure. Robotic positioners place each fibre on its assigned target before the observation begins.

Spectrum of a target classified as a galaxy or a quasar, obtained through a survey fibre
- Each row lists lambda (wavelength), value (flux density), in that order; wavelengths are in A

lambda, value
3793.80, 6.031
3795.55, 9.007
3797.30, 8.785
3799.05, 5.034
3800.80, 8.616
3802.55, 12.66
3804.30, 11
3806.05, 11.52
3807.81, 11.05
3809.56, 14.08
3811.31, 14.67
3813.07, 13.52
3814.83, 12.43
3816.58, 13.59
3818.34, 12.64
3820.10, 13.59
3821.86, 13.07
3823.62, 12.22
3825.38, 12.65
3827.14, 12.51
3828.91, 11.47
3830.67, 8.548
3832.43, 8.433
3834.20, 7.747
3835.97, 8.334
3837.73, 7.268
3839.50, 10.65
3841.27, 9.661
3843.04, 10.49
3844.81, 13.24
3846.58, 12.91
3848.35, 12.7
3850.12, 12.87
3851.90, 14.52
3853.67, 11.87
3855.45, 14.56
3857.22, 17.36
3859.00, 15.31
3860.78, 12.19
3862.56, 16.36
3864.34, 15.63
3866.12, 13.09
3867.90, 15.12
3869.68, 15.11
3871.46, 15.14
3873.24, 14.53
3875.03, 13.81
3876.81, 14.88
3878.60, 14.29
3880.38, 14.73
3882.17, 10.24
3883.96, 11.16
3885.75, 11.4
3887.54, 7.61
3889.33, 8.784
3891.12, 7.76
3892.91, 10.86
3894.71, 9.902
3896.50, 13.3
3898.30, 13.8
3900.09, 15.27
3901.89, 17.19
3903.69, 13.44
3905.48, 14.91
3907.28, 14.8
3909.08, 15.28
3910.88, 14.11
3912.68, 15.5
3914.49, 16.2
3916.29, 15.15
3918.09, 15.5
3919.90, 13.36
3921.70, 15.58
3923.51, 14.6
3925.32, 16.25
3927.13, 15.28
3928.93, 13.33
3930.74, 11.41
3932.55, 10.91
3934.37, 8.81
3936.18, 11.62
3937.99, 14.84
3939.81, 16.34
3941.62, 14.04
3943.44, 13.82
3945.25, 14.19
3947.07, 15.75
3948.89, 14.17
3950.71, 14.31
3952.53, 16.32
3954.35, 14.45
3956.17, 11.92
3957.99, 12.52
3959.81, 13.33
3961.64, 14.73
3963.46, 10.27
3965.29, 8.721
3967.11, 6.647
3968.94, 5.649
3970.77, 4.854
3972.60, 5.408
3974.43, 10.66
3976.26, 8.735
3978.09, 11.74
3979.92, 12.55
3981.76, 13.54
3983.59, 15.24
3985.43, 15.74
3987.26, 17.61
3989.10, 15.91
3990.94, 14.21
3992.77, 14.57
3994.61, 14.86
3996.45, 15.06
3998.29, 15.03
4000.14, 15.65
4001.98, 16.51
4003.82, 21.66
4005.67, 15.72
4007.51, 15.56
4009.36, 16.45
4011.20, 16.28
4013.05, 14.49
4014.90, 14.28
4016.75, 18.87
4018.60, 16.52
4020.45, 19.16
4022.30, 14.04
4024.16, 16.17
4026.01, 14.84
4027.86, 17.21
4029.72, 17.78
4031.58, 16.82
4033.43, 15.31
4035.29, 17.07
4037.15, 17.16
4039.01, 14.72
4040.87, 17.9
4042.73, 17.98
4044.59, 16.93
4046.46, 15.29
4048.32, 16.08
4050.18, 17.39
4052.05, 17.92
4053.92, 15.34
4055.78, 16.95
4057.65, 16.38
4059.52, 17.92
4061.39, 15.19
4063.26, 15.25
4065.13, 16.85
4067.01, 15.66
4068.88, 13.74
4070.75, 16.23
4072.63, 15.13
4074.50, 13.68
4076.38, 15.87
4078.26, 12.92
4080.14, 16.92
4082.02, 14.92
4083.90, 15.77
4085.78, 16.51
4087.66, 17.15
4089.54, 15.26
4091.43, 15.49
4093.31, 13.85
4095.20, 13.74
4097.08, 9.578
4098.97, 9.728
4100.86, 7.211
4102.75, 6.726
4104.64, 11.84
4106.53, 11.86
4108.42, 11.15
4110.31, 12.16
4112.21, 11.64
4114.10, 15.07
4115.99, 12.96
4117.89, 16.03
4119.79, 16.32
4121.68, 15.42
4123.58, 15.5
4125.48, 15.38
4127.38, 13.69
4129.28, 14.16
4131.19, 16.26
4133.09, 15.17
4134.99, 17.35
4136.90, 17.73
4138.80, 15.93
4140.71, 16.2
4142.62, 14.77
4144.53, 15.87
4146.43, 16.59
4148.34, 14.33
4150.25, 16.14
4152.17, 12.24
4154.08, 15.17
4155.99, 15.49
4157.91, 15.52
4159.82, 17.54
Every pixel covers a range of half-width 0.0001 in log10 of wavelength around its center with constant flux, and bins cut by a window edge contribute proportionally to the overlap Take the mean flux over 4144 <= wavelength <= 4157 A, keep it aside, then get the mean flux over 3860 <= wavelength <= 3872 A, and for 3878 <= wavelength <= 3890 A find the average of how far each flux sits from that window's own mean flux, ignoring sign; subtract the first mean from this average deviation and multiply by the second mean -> -193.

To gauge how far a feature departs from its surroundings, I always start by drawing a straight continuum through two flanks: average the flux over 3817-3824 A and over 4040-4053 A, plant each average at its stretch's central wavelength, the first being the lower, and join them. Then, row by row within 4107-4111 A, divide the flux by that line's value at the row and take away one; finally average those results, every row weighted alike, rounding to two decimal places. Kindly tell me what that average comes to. -0.36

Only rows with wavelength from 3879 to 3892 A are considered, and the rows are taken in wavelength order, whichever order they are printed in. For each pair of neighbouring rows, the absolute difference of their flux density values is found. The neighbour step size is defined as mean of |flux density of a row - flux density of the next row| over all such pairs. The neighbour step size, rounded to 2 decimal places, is 1.94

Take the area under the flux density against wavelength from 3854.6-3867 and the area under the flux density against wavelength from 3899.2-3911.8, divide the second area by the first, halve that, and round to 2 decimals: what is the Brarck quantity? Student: 0.51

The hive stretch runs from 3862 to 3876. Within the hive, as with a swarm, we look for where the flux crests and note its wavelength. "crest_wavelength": 3862.56 A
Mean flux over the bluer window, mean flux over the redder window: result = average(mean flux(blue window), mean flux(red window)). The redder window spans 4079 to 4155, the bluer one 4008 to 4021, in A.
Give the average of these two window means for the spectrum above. 15.4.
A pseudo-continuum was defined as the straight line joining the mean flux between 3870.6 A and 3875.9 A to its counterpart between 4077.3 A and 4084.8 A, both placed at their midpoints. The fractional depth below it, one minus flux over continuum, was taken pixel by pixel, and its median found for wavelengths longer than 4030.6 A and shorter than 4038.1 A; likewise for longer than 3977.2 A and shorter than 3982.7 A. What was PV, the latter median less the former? 0.28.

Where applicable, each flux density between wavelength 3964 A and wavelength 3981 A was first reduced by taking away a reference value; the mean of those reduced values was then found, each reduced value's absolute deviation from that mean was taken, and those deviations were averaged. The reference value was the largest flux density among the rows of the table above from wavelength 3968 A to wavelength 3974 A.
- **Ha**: 2.4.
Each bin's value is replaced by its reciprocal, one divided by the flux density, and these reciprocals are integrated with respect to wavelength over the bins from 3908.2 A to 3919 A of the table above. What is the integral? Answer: 0.71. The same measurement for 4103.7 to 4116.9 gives 1.08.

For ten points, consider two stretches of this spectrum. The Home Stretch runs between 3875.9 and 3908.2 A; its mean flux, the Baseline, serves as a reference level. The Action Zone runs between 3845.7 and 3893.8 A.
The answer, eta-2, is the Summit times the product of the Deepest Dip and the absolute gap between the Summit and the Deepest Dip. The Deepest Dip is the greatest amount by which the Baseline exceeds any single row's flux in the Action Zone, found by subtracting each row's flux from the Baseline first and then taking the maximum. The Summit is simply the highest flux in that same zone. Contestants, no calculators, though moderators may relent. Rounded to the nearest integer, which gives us 1054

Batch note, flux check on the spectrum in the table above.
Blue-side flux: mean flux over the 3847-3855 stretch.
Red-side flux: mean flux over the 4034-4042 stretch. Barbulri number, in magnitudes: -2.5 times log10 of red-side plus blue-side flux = -3.68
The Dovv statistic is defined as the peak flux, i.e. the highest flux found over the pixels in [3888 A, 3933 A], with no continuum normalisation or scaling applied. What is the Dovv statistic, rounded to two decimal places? 17.19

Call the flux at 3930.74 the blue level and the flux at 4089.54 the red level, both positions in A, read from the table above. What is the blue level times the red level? 174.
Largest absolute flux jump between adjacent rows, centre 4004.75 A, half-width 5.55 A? 5.9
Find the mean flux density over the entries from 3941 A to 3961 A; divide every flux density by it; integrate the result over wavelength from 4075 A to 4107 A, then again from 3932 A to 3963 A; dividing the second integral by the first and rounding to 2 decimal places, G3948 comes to 0.99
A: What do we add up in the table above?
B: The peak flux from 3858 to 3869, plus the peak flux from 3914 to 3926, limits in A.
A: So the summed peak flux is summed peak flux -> 32.6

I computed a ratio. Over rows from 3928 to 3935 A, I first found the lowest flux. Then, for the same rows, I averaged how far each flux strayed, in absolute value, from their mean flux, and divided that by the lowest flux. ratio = 0.14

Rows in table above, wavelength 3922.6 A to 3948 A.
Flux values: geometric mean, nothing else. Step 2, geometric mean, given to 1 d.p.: 13.5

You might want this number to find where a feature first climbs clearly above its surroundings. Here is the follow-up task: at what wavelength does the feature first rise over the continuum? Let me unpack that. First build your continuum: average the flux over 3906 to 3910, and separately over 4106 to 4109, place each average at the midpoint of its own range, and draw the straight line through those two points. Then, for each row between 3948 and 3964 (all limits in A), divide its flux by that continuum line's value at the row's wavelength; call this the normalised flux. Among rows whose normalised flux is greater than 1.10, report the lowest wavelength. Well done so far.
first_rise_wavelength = 3952.53 A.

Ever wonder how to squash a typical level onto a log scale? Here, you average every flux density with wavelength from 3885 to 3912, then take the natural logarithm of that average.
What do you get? 2.53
